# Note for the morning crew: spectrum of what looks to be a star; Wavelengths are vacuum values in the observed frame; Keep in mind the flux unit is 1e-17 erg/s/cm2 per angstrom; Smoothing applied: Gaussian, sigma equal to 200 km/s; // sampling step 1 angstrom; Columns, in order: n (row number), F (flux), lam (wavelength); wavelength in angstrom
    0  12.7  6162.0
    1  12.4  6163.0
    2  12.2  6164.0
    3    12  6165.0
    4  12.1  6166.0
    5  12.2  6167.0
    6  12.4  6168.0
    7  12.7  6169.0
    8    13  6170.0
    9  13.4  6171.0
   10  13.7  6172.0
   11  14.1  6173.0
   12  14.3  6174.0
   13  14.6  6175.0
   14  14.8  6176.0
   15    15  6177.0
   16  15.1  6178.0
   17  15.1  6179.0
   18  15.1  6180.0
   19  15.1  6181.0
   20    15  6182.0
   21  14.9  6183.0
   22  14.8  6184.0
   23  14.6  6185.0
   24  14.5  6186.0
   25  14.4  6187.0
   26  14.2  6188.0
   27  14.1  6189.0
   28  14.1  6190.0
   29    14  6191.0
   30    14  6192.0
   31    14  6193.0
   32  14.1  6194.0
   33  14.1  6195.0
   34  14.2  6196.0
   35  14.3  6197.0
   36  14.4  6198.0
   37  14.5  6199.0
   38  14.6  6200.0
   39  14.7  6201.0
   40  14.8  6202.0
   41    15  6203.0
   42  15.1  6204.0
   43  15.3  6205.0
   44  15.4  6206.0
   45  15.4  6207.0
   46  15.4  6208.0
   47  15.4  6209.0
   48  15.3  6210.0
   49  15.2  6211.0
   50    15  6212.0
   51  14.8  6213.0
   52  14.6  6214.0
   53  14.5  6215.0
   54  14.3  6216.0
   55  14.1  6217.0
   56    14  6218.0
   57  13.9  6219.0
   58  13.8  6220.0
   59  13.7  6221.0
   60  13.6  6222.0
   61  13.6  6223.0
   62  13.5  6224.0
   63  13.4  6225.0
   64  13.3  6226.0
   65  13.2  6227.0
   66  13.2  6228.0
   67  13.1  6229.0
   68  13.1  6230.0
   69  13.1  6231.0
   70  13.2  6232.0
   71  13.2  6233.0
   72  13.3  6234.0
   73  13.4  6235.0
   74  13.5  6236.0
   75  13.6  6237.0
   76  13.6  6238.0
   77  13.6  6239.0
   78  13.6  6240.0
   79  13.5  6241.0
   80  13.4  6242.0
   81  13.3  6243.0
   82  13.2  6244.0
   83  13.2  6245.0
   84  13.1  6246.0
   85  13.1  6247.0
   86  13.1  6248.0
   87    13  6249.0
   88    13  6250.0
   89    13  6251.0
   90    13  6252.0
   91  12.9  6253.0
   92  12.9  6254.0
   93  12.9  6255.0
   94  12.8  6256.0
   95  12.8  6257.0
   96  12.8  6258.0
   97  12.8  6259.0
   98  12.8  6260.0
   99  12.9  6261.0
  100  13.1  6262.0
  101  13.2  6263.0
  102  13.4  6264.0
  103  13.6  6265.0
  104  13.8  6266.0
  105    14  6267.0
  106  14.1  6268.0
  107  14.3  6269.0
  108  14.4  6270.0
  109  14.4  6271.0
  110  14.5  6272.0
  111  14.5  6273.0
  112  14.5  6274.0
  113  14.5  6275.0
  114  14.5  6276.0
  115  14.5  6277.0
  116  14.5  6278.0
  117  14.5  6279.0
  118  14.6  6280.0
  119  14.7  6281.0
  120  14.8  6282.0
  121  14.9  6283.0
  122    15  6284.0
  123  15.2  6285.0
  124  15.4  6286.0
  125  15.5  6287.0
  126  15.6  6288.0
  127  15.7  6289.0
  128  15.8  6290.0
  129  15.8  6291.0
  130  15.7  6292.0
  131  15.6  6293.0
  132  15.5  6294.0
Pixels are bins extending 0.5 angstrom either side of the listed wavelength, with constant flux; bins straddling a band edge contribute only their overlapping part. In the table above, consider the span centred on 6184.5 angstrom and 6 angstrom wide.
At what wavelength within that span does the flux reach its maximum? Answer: 6182.0 angstrom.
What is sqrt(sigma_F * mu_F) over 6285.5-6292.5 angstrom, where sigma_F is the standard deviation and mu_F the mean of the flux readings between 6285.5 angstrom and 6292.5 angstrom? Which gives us 1.5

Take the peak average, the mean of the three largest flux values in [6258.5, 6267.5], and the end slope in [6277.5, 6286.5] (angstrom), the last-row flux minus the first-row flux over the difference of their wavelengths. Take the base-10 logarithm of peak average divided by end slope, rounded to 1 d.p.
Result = 2.1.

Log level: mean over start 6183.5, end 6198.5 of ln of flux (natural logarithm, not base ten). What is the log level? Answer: 2.66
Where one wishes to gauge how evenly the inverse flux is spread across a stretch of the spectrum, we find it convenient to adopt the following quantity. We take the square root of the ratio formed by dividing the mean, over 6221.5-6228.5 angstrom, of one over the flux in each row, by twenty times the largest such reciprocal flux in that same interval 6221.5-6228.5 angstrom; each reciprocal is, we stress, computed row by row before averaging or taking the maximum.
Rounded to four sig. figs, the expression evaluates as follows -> 0.2219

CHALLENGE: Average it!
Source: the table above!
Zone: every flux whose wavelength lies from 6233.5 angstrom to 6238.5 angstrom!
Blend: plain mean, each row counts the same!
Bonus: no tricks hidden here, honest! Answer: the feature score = 13.5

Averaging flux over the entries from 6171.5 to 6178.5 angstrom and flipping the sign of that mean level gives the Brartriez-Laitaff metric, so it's -14.5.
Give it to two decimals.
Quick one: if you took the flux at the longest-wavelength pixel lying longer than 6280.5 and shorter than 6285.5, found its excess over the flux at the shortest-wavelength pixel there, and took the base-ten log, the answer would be -0.30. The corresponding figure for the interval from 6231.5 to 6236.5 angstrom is -0.52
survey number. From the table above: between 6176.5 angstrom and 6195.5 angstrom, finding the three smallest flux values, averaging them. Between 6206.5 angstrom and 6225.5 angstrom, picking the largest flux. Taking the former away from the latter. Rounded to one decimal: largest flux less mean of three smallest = 1.4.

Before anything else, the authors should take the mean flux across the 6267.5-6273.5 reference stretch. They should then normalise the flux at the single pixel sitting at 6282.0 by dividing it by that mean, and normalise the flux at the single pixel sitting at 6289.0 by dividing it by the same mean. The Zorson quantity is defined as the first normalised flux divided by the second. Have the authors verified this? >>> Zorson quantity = 0.94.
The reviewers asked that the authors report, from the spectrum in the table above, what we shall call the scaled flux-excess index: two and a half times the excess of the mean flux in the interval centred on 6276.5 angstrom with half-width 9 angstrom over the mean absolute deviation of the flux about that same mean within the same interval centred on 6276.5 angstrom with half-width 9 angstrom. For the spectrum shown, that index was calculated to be 36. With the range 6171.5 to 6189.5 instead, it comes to 36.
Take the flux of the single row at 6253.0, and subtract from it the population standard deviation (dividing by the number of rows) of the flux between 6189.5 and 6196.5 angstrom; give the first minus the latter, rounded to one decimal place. 12.8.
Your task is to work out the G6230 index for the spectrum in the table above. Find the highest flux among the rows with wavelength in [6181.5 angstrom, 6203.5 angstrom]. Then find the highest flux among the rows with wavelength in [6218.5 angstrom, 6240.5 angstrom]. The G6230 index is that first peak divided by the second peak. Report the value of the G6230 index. 1.08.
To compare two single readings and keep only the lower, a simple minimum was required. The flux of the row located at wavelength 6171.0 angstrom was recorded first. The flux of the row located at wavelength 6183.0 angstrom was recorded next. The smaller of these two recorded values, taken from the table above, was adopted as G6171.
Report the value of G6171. 13.40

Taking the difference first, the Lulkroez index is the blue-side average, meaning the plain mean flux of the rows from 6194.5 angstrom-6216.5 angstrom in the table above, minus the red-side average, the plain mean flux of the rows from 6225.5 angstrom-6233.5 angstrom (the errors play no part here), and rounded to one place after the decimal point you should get 1.7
